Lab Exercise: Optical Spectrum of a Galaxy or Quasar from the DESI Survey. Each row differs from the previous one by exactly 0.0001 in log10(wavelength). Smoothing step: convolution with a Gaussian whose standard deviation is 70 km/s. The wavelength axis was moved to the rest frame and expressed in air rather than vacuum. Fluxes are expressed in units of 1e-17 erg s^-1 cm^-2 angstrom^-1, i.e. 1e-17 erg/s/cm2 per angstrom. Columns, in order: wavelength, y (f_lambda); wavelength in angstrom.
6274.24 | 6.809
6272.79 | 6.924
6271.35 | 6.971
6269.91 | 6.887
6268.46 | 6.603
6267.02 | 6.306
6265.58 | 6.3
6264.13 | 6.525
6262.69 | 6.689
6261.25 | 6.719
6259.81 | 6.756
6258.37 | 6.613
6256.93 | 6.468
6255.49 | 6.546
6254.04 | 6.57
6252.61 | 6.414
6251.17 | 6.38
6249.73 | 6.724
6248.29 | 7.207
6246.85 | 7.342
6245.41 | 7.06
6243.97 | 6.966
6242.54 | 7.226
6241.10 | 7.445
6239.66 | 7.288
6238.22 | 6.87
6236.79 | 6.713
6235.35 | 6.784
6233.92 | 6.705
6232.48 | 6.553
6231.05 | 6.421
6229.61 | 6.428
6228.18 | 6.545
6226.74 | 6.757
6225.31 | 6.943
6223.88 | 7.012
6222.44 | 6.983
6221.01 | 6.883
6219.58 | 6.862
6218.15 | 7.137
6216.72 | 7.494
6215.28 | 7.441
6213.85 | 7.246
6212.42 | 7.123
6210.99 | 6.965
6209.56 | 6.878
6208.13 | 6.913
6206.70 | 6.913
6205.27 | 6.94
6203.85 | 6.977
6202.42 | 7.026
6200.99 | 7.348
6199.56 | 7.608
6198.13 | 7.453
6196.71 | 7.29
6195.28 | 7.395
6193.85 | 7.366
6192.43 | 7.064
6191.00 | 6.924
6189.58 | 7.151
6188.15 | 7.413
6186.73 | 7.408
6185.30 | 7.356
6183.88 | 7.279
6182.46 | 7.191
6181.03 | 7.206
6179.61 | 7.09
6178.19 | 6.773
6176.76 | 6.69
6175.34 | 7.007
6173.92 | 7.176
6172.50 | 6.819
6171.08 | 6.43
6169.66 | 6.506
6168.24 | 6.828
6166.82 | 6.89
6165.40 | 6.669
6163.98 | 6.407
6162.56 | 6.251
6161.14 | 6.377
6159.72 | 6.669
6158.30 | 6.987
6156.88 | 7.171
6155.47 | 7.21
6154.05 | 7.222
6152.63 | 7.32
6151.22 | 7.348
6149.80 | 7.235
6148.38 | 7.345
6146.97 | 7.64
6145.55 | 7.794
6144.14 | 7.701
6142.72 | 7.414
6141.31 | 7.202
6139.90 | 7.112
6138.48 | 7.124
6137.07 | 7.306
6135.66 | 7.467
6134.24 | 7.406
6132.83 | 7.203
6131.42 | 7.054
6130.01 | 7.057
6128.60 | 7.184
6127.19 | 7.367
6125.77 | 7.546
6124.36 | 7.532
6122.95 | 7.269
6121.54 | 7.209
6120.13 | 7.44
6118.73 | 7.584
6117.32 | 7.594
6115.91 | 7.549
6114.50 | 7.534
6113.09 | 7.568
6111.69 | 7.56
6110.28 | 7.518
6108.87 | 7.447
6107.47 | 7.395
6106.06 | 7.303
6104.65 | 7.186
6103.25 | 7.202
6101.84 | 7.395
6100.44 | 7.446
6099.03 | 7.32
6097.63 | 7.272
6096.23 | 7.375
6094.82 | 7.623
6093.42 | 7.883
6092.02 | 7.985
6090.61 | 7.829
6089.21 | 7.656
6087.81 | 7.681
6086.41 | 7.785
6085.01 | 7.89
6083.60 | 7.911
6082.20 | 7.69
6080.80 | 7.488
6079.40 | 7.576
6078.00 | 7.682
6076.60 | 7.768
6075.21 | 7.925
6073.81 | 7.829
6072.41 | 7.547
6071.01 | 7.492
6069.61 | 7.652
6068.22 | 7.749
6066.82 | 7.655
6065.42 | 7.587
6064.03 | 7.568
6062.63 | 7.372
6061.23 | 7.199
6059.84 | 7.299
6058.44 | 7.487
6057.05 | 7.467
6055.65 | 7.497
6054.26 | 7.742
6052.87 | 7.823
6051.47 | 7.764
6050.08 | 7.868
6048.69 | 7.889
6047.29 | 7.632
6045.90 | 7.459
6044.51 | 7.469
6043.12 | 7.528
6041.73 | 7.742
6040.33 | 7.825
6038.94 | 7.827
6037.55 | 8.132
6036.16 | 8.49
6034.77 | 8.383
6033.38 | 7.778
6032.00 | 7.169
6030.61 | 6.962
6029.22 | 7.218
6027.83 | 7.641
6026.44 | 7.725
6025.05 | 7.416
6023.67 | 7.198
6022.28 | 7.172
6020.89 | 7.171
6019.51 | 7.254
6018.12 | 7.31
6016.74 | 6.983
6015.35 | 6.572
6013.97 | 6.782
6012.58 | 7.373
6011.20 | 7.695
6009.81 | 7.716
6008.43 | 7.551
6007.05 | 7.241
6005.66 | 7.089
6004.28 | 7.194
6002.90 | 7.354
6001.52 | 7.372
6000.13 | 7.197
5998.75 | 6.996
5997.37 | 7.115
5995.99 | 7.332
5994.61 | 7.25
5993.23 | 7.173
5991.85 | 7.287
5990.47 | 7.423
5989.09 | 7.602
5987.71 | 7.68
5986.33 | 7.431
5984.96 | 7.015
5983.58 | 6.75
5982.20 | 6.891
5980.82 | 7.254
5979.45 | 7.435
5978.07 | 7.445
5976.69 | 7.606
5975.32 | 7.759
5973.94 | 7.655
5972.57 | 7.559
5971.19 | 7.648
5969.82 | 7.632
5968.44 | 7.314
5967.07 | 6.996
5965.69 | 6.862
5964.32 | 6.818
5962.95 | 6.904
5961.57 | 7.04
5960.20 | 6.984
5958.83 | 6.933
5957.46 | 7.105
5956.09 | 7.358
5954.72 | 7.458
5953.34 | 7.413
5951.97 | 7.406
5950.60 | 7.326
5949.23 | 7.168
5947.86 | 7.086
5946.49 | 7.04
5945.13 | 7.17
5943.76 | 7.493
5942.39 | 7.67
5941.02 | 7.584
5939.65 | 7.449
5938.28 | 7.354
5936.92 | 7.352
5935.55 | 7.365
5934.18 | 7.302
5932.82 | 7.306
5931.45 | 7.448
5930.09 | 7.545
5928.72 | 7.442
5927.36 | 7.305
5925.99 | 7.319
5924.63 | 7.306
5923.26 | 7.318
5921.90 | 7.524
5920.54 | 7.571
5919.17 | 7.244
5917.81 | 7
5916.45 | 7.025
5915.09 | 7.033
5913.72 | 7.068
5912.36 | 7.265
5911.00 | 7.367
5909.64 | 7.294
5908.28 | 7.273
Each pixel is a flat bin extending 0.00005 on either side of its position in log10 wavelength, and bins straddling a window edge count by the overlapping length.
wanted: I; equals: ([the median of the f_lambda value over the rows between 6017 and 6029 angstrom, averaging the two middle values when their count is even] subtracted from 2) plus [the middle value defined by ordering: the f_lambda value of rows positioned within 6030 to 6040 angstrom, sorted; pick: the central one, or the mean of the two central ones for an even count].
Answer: 2.5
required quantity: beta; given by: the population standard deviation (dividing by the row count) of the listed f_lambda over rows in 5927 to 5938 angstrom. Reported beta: 0.08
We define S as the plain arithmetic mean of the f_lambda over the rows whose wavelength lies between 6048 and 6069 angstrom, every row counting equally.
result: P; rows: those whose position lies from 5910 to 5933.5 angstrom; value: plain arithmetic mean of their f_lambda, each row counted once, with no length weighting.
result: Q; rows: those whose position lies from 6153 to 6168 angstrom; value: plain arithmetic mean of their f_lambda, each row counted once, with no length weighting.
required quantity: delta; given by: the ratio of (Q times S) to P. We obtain 7.1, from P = 7.30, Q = 6.8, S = 7.6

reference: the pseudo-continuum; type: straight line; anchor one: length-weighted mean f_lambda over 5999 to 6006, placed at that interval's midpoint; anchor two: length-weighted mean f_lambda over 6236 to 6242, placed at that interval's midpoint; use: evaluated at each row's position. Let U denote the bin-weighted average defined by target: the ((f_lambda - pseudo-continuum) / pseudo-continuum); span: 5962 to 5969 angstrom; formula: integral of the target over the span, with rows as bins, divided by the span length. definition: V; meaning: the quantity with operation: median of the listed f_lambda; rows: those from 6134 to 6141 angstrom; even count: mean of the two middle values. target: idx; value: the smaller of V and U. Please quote -0.039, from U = -0.039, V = 7.31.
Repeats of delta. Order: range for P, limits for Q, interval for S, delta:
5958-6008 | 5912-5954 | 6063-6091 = 7.8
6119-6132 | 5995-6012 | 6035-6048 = 7.8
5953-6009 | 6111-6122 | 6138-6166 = 7.3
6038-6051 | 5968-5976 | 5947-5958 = 7.2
